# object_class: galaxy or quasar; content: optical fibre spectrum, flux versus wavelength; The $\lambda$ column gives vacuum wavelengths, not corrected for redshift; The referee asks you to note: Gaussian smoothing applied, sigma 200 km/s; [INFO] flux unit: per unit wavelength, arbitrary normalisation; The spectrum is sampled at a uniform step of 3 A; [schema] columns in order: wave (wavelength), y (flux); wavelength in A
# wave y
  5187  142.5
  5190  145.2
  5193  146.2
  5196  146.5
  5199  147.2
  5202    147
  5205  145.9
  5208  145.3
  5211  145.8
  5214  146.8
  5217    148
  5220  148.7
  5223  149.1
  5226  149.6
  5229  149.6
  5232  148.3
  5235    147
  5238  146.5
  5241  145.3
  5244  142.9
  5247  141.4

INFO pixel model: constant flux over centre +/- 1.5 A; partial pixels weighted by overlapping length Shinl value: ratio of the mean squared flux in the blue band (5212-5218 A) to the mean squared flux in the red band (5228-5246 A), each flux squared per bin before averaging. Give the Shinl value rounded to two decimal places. 1.01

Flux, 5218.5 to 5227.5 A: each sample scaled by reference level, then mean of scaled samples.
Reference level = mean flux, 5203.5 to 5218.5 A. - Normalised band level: 1.02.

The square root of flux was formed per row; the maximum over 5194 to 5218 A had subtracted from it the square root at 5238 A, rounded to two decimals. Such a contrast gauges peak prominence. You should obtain 0.06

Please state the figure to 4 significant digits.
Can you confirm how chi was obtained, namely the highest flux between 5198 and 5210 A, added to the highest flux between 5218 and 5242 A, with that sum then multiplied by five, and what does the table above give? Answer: 1484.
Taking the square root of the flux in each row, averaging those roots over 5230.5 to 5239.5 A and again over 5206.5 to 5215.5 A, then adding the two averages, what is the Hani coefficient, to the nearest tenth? 24.2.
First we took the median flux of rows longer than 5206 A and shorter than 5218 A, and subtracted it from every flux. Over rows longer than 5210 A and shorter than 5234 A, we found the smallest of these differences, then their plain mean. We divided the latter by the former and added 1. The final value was -2.9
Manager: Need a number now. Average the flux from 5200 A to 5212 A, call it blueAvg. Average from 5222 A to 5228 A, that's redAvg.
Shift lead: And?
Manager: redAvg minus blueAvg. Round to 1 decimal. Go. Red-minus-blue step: 3.3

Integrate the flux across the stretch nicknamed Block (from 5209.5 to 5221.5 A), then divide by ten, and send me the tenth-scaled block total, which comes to 177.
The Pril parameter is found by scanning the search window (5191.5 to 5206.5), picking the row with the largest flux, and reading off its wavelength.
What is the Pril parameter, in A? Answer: 5199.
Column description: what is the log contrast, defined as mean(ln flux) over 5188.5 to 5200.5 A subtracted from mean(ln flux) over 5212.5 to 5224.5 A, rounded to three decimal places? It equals 0.013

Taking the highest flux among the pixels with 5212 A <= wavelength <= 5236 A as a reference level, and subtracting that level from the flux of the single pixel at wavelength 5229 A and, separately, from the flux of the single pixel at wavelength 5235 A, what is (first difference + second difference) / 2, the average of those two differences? -1.3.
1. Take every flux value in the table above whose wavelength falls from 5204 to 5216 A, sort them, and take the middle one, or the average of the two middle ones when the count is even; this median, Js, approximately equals 146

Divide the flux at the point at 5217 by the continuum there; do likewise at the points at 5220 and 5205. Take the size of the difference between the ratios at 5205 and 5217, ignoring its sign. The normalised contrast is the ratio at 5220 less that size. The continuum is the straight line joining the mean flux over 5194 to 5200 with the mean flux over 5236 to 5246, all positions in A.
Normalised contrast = 1.00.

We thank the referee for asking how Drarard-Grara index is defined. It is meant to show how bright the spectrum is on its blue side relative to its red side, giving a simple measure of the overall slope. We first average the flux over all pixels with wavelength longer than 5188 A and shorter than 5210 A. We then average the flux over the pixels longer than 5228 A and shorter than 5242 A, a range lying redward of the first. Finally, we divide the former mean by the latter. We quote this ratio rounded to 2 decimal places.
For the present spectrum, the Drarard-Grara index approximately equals 0.99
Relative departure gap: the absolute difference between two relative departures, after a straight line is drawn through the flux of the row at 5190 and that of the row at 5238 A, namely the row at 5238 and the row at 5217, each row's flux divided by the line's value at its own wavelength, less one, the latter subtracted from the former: 0.0142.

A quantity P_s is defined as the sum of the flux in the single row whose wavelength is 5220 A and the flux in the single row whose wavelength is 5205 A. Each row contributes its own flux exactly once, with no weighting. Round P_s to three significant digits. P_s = 295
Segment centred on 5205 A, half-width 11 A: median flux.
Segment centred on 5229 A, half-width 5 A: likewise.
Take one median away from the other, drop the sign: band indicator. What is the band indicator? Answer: 3.1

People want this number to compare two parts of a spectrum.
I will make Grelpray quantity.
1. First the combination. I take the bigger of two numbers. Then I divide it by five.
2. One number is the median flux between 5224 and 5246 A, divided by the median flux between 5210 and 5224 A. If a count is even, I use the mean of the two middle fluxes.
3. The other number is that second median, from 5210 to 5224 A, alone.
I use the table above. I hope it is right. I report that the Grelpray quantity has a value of 29.60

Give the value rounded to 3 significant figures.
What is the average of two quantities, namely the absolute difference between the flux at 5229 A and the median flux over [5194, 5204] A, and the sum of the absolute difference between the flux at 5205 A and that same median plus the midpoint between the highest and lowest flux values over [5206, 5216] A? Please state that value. 74.9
